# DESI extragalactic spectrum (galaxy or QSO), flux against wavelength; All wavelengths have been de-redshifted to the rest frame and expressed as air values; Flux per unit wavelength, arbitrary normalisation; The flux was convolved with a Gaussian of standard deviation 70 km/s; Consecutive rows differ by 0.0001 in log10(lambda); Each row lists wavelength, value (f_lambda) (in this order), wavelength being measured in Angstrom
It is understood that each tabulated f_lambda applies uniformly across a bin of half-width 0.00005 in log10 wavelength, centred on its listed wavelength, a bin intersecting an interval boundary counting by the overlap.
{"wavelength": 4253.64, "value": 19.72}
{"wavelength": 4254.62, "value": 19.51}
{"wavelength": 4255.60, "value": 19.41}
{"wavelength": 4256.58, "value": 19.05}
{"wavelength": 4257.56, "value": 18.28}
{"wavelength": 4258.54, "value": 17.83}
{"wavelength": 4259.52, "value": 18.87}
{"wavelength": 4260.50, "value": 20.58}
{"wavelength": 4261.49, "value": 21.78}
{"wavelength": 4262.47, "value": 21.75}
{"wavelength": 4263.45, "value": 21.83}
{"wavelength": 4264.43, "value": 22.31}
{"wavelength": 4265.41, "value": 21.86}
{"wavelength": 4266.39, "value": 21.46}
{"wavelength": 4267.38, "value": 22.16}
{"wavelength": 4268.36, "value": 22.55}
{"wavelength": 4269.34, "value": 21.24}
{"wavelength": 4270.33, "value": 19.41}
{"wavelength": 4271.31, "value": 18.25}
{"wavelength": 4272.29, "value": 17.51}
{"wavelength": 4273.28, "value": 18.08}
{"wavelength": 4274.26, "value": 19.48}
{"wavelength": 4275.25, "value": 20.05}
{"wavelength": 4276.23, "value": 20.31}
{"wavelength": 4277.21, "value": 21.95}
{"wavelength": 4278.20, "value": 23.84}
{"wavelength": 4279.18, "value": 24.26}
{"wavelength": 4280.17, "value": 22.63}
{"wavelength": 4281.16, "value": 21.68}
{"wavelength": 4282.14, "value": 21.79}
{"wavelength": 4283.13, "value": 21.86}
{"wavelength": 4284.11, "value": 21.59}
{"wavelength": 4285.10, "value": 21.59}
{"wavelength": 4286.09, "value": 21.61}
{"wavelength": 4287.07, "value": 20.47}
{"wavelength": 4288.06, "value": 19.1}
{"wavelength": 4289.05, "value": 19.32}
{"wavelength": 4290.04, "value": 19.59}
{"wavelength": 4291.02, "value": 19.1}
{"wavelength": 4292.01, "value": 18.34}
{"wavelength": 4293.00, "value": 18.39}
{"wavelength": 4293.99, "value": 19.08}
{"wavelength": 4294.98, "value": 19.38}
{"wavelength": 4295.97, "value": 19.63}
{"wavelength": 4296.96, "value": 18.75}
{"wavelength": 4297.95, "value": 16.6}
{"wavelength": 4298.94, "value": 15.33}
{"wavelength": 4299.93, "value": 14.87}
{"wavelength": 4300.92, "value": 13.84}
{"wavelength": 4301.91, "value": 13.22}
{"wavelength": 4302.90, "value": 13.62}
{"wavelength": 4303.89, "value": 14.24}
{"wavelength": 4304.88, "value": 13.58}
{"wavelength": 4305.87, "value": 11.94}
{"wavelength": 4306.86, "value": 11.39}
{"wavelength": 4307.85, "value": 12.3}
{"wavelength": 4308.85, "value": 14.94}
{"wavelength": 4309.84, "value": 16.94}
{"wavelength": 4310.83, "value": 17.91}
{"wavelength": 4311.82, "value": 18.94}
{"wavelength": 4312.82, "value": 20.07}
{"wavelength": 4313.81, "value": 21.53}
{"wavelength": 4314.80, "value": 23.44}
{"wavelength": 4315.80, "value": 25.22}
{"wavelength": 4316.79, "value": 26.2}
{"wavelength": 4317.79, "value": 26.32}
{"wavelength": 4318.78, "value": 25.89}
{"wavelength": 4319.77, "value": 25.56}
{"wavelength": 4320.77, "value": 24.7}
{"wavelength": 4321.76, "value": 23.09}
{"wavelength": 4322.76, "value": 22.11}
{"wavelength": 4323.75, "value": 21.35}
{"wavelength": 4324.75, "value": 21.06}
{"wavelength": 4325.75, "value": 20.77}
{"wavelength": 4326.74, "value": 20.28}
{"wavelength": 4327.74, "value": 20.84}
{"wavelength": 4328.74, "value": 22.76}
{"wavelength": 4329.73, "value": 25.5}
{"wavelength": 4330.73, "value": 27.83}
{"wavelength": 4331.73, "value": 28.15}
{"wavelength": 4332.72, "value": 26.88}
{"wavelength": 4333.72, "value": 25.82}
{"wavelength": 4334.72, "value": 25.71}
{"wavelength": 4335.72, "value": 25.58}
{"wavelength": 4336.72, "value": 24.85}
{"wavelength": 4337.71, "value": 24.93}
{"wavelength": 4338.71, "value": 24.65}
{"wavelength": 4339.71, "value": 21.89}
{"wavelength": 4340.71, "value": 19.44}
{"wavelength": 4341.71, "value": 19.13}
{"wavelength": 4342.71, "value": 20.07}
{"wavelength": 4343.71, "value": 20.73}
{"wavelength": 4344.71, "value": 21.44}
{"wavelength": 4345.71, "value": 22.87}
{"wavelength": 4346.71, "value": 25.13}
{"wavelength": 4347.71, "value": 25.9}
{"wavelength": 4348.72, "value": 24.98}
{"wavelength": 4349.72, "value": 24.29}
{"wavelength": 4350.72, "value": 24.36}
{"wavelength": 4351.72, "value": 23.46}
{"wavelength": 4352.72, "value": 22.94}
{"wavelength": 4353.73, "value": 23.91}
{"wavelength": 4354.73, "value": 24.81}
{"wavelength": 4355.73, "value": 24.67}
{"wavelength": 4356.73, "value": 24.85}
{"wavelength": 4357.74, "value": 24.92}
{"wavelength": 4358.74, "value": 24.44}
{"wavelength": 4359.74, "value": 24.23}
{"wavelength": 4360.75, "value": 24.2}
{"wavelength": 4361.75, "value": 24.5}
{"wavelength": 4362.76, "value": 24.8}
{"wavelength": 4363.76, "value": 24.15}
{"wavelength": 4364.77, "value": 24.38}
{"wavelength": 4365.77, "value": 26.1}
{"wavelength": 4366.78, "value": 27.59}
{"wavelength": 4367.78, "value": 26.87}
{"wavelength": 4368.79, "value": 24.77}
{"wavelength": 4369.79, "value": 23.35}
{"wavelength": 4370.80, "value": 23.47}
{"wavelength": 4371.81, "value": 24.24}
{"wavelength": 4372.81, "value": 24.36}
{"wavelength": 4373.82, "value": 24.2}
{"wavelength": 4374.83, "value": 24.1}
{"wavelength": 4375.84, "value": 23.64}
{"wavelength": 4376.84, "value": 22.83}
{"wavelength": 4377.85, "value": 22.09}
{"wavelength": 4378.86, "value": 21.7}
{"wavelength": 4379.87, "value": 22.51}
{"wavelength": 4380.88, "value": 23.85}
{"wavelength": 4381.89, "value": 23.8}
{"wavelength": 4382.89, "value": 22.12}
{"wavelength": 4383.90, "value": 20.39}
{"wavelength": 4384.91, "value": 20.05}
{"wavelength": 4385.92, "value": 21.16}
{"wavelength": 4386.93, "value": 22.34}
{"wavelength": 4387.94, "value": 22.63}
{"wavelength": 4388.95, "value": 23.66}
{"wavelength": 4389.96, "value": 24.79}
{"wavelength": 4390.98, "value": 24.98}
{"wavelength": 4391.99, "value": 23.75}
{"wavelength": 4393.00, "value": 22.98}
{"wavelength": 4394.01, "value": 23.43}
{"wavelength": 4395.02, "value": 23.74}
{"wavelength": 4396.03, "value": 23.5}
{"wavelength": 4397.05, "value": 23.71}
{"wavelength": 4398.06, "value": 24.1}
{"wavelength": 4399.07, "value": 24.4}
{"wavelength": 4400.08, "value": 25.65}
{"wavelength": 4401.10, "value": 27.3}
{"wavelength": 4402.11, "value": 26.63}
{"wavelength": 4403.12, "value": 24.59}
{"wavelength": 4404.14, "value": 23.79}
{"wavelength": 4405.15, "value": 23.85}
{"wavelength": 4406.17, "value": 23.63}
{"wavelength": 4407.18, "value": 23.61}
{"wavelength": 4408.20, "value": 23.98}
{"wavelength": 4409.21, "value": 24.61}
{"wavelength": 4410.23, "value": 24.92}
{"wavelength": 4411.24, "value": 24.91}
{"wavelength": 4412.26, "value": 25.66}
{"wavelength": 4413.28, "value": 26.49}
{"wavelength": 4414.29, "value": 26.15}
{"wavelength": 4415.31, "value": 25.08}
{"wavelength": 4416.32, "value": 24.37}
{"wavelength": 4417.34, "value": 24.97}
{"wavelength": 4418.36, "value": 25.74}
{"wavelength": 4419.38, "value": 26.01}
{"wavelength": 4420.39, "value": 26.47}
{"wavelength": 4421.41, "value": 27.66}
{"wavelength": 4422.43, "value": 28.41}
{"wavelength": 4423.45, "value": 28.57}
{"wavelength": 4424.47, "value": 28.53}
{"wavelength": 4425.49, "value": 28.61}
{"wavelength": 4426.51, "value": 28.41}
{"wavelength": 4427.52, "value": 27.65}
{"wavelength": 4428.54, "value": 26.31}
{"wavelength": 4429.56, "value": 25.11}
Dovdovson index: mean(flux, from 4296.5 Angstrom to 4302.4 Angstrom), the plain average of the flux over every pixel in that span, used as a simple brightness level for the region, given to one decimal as 15.4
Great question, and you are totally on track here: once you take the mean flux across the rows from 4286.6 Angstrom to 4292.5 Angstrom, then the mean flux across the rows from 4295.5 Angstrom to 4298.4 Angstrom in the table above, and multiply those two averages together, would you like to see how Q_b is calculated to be 354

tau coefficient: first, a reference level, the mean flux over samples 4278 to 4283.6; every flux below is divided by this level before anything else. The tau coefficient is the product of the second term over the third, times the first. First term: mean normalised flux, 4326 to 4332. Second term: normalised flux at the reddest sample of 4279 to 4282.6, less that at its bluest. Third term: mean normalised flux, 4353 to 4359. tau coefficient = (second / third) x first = -0.11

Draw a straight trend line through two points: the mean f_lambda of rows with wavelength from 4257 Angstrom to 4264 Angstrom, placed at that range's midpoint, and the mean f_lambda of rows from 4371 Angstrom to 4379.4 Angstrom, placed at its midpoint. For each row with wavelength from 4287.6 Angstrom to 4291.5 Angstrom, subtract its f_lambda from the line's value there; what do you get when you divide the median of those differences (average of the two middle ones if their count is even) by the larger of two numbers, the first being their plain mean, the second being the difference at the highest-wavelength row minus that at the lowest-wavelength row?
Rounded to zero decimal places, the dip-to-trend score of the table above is 1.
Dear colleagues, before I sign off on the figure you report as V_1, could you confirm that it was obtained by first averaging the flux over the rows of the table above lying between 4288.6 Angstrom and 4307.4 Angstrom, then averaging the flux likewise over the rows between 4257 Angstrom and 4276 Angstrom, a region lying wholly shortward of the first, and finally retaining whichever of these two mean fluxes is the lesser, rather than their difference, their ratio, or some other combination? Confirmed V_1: 16.3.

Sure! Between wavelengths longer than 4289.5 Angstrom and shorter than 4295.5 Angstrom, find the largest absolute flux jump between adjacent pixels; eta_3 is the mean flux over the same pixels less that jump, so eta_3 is 18.2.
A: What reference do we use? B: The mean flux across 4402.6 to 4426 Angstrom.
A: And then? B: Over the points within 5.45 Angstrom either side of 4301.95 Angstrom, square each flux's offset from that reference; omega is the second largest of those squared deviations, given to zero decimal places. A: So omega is 189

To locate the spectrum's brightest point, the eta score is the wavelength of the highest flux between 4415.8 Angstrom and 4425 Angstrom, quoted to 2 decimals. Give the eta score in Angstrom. 4423.45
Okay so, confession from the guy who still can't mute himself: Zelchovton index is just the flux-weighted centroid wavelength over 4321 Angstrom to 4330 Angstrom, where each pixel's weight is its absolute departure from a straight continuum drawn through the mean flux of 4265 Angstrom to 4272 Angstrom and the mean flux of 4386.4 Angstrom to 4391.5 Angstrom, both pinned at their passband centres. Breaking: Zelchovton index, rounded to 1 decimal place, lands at 4326.8 Angstrom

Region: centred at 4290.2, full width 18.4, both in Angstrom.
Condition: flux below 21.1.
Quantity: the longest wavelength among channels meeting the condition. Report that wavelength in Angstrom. 4298.94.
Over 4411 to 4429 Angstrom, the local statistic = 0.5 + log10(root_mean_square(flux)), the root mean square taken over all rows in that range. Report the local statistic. 1.93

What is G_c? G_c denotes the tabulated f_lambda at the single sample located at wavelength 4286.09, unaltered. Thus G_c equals 21.61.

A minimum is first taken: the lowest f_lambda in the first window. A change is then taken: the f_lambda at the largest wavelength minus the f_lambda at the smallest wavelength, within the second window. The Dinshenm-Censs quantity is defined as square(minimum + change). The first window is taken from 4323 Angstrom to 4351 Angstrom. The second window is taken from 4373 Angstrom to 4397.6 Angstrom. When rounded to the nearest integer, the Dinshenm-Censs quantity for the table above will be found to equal 347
